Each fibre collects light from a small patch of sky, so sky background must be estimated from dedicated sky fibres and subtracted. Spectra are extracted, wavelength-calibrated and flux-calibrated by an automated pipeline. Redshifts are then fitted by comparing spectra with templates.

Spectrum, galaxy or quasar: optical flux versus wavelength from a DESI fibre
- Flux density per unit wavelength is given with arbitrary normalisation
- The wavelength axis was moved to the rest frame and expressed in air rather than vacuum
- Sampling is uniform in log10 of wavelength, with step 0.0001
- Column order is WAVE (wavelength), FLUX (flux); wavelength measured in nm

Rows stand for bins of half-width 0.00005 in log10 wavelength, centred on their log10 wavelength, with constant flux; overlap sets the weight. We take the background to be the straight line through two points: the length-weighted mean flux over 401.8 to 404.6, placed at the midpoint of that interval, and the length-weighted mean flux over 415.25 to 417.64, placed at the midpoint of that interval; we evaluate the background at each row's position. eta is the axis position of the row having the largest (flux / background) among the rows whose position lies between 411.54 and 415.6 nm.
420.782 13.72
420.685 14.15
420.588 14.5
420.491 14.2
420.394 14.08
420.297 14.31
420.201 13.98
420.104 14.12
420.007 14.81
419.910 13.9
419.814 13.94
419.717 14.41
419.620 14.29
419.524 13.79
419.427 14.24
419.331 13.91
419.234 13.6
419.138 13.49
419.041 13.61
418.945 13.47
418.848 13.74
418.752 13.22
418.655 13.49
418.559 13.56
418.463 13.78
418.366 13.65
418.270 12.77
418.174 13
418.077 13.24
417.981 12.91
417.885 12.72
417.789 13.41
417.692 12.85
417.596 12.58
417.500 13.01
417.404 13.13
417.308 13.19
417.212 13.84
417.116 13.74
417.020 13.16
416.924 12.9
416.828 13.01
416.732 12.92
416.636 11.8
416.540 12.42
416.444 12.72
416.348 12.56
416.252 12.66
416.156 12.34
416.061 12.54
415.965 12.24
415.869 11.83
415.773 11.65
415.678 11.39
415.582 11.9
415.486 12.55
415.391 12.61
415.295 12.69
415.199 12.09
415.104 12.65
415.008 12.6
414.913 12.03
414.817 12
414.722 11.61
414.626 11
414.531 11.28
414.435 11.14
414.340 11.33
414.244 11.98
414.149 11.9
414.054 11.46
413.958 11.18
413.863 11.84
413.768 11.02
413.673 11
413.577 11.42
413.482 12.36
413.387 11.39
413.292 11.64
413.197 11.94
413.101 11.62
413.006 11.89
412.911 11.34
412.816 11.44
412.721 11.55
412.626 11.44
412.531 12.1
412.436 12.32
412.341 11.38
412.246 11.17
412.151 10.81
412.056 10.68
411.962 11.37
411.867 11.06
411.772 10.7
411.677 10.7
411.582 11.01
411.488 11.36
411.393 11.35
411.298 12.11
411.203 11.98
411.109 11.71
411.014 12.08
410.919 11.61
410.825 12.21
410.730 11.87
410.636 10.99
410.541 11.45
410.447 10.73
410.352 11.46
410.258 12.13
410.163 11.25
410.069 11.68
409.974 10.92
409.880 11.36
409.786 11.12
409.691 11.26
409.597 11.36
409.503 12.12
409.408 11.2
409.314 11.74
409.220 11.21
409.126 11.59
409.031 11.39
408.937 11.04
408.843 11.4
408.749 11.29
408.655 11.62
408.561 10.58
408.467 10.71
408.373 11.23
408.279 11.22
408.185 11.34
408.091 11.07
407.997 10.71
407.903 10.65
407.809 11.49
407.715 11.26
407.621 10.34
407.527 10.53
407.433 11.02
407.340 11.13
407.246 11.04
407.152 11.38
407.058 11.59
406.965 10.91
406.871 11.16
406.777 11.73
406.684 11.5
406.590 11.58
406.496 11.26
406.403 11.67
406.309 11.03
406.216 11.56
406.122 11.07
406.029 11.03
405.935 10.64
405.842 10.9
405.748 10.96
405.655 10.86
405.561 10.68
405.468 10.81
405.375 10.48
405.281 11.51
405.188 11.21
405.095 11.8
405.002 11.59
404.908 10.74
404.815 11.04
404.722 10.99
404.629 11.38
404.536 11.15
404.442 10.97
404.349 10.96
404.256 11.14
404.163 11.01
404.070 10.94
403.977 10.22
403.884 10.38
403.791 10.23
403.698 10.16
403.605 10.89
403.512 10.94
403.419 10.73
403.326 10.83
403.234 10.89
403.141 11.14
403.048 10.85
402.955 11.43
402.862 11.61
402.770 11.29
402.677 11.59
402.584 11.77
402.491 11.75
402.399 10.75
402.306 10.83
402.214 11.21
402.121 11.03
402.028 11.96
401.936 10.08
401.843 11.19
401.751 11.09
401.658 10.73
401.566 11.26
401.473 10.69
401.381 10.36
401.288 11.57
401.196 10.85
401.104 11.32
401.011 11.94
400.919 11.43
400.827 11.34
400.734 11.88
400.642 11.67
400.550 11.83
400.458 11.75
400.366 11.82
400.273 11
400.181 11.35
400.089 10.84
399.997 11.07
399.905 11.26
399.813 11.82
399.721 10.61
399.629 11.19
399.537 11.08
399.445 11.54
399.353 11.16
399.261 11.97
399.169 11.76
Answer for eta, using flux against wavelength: 415.295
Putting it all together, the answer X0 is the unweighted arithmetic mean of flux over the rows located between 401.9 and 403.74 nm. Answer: 11.1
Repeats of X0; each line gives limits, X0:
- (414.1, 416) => 11.9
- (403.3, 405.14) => 10.9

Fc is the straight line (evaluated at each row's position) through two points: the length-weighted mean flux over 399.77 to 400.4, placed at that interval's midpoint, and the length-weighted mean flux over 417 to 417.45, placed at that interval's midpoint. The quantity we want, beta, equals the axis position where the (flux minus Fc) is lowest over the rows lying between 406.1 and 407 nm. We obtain 406.965 nm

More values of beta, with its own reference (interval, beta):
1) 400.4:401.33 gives 401.196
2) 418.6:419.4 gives 418.752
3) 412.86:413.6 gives 413.387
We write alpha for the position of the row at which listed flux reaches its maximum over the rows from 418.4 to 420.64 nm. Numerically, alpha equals 420.007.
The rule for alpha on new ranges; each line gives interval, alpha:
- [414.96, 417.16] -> 417.116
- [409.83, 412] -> 410.825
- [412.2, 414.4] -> 413.482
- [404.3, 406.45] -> 405.095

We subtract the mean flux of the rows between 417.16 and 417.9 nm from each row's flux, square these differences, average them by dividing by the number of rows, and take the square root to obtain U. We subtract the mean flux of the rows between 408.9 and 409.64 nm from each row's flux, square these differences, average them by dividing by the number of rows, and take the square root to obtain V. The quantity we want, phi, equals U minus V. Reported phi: 0.05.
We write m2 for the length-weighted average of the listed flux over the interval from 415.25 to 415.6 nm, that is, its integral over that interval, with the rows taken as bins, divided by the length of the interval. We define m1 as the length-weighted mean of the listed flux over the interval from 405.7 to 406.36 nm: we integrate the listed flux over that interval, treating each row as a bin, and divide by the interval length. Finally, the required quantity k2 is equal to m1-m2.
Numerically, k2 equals -1.5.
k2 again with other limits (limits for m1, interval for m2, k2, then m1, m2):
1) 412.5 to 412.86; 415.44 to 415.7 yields -0.4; 11.6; 12.0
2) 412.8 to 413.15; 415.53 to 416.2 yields -0.4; 11.6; 12.0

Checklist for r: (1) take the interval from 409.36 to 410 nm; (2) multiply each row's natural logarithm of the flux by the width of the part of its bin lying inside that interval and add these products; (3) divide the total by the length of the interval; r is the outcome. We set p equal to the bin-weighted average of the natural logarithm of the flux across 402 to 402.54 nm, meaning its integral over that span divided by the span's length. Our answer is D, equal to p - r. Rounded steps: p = 2.42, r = 2.43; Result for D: -0.01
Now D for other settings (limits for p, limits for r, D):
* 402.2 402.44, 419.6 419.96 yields -0.25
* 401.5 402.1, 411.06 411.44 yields -0.07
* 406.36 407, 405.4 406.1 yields 0.05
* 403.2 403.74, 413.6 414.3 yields -0.06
